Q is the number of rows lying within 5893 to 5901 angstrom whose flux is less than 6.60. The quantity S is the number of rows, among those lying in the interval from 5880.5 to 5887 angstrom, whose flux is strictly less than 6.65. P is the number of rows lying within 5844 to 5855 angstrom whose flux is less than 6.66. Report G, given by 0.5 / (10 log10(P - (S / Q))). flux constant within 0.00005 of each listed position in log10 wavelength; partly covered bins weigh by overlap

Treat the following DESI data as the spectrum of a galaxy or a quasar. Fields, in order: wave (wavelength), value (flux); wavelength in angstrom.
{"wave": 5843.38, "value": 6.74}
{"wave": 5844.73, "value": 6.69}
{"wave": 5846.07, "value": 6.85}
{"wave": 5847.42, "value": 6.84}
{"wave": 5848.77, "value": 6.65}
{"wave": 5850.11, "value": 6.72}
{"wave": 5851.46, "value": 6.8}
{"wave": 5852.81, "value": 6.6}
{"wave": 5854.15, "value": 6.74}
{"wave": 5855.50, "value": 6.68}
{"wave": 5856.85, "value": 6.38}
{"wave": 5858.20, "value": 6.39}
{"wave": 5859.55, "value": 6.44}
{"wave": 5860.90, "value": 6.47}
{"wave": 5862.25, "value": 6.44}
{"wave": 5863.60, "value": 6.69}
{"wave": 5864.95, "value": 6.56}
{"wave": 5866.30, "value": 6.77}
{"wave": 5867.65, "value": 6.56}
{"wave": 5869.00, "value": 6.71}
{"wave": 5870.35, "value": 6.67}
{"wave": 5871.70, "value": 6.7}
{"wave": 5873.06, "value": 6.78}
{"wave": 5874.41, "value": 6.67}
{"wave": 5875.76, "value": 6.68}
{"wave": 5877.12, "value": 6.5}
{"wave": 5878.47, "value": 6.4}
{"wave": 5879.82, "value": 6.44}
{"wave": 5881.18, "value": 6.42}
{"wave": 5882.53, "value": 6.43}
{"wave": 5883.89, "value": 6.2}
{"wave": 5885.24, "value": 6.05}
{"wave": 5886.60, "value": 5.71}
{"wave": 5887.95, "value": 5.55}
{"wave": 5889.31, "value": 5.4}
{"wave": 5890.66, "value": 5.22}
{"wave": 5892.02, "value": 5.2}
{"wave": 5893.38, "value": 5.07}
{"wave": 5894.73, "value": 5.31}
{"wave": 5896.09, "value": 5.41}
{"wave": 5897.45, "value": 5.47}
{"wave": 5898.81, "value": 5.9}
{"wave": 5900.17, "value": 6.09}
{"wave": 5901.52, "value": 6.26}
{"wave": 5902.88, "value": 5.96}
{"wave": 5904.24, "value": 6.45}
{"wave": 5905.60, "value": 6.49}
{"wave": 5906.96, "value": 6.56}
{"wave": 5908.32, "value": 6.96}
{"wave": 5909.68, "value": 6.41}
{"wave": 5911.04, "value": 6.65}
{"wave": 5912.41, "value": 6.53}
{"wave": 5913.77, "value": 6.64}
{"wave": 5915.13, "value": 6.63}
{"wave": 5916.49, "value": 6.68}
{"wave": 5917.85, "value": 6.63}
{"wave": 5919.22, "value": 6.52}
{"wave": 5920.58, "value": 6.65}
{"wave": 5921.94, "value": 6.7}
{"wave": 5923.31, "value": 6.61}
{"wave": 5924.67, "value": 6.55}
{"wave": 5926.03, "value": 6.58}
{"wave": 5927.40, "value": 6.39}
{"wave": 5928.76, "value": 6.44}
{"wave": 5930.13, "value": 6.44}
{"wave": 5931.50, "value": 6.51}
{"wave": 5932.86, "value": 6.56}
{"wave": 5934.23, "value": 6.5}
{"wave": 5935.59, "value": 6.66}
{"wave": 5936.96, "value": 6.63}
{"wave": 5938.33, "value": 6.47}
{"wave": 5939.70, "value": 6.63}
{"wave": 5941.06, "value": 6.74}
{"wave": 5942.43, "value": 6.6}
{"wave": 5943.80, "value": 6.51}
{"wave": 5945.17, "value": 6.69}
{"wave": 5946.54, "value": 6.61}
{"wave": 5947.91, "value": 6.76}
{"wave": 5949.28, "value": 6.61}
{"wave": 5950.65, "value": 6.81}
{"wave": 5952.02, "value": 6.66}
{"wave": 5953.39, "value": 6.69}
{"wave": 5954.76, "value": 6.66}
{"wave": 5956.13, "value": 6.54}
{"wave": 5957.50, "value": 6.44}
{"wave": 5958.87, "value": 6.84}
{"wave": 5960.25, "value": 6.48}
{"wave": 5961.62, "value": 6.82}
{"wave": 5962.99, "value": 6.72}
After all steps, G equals 0.75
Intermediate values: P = 2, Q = 6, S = 5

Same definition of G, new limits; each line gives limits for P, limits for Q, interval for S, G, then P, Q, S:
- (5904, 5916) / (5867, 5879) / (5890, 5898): 0.06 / 8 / 3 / 6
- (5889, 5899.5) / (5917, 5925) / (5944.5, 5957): 0.06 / 8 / 2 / 3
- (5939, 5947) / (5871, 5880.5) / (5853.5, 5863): 0.14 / 4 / 3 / 5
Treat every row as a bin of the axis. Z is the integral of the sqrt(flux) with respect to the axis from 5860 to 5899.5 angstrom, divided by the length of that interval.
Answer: 2.48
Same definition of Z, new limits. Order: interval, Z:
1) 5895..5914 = 2.50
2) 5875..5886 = 2.53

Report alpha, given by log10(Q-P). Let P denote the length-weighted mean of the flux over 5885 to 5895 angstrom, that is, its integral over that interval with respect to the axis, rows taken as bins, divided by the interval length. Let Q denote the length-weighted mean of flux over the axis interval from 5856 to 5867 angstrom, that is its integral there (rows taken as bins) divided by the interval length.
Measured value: 0.04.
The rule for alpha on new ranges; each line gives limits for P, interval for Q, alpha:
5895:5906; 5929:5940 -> -0.24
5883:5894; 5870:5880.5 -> 0.01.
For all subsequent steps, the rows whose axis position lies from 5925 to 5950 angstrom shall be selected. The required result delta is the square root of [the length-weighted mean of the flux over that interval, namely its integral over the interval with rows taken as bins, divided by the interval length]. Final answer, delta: 2.56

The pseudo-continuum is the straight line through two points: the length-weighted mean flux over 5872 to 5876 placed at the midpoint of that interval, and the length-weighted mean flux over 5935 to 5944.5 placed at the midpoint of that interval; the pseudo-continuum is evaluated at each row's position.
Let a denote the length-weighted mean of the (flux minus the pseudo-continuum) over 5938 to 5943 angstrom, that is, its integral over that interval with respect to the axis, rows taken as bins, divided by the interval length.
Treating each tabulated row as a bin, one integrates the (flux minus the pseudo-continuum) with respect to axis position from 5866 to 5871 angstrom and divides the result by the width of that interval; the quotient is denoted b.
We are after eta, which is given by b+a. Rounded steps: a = 0.02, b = -0.05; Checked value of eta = -0.03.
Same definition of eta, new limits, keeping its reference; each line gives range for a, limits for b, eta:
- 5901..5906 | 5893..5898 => -1.73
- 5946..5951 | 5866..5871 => 0.06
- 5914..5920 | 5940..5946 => 0.02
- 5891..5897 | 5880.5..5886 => -1.85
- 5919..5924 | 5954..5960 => 0.03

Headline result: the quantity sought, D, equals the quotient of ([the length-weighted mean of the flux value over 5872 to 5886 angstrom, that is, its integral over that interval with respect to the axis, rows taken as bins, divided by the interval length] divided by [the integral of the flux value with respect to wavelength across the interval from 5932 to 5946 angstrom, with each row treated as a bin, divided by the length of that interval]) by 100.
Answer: 0.0098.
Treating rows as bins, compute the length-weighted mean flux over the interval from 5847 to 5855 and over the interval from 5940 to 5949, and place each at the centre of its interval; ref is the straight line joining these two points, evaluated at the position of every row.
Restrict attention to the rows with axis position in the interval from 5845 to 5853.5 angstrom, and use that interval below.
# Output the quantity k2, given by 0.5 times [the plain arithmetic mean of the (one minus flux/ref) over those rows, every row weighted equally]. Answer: -0.001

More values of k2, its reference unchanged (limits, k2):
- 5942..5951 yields -0.001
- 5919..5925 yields 0.005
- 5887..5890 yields 0.091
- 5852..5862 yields 0.014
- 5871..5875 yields -0.001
